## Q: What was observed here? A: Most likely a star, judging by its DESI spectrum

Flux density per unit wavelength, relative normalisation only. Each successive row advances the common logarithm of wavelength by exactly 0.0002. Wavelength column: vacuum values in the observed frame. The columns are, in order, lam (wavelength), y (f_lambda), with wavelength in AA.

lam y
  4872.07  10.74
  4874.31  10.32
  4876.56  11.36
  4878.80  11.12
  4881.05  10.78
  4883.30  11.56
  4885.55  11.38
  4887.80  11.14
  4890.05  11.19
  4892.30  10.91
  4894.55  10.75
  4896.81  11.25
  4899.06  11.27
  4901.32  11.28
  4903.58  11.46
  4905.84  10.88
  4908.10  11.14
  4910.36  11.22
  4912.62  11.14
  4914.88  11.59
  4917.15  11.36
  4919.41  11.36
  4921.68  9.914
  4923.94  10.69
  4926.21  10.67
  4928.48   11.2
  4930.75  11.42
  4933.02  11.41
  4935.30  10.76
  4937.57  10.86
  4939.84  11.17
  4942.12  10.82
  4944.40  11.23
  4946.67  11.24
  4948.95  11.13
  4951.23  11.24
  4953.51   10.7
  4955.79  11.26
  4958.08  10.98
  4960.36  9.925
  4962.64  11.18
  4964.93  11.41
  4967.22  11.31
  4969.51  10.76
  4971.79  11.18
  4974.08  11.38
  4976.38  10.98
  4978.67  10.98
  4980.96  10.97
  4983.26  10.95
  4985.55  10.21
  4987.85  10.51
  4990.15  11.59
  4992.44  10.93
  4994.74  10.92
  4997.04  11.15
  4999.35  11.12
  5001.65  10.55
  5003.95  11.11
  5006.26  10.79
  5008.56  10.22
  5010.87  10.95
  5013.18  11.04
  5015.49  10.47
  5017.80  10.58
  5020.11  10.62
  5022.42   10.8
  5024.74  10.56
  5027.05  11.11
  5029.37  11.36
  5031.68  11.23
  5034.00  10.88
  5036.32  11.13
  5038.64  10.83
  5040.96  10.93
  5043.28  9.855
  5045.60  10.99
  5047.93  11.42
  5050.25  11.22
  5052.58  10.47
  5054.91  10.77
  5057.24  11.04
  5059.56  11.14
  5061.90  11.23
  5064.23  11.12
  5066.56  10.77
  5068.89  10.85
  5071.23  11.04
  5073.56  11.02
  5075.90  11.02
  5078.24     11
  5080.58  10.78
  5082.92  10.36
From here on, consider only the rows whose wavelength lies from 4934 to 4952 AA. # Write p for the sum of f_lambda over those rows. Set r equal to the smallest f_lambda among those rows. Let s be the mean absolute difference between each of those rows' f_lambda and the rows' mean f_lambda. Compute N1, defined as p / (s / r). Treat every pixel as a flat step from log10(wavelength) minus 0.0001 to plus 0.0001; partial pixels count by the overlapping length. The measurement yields 5224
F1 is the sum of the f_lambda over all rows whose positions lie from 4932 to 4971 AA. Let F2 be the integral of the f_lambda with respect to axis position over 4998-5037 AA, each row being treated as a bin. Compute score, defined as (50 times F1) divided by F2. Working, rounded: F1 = 187.4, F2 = 423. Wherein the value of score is 22.1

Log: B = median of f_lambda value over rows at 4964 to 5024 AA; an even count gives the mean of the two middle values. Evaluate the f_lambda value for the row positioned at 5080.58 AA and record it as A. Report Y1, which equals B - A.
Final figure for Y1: 0.2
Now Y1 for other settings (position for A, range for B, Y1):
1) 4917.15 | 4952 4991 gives -0.4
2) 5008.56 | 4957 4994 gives 0.8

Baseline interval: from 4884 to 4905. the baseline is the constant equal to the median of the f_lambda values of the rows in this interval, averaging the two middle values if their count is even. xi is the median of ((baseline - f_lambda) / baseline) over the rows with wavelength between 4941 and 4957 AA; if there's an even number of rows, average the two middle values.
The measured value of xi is 0.002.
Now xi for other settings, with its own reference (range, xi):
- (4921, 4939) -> 0.039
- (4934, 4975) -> 0.007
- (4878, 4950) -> 0.006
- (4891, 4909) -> 0.005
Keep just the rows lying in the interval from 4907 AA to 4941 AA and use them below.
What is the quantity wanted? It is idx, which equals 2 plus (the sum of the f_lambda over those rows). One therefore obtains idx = 168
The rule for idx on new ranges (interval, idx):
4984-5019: 164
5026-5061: 166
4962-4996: 167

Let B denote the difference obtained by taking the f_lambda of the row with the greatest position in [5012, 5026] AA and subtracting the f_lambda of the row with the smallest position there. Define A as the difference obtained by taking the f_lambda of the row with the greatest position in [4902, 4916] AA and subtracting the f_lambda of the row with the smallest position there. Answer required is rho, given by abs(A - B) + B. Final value 0.1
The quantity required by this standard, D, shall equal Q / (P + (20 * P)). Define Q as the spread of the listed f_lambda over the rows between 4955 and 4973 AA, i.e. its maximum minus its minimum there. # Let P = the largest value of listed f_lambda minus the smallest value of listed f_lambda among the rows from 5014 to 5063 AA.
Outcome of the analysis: 0.045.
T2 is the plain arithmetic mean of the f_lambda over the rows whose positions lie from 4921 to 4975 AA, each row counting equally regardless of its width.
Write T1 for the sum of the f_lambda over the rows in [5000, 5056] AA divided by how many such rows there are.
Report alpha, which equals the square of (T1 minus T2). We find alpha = 0.027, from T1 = 10.8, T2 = 11.0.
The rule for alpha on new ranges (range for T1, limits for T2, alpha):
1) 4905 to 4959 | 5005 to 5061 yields 0.043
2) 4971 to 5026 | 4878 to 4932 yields 0.065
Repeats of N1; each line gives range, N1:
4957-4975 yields 2532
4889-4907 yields 4603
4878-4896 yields 4384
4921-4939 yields 2405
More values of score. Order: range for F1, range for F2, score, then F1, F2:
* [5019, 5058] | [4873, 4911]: 21.9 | 185.2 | 422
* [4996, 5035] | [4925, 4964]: 21.5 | 184.5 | 429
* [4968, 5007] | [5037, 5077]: 21.3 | 186.1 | 437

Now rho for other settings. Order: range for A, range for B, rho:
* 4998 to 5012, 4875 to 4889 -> -0.2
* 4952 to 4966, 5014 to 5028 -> 0.7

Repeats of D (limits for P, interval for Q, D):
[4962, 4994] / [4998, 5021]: 0.031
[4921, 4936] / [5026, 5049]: 0.049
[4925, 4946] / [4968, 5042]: 0.088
